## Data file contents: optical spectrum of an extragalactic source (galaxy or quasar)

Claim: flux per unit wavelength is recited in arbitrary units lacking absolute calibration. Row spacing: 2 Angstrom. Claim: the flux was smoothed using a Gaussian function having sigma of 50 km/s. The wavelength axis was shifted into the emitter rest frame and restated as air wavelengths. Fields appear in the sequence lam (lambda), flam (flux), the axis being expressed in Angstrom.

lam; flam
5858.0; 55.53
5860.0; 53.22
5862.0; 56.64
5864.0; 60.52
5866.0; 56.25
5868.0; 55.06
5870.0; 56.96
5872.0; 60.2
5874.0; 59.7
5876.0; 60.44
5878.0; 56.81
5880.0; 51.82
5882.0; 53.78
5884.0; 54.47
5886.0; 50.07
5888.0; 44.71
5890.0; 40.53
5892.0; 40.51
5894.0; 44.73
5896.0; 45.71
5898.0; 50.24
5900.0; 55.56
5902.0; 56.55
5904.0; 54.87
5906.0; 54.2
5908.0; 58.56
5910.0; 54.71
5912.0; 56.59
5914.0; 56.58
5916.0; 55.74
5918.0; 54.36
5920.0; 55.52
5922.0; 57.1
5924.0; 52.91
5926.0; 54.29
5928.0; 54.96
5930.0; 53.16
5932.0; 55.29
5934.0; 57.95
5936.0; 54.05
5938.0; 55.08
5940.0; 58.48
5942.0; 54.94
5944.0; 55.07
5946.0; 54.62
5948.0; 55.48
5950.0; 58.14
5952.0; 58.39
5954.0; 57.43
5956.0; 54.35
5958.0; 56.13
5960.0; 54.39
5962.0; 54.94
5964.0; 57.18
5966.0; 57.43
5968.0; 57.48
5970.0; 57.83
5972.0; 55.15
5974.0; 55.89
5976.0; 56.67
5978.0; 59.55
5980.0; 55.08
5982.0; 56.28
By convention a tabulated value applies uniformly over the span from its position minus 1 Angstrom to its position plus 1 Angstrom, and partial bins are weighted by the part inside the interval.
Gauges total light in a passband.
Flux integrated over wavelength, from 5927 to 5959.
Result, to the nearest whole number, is 1787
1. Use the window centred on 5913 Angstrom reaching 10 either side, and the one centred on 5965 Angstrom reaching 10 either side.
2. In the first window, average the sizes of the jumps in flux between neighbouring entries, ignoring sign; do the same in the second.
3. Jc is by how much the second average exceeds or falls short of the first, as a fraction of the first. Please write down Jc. -0.340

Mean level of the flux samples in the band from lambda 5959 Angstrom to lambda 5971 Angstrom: 56.5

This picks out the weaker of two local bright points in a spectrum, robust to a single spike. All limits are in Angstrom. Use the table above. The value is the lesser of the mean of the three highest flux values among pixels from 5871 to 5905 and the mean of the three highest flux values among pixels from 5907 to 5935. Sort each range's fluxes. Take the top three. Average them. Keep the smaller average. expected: 57.9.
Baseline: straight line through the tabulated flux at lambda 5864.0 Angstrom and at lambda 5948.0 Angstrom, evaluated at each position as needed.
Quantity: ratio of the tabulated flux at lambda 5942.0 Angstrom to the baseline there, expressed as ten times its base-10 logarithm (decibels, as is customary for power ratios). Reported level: -0.1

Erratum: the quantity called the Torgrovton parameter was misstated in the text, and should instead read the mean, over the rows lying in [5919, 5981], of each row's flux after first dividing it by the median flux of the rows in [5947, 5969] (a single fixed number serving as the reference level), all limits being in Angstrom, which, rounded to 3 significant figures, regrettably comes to 0.979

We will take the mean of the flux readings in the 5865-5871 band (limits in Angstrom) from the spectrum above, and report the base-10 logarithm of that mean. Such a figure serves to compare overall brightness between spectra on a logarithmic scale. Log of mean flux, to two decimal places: 1.75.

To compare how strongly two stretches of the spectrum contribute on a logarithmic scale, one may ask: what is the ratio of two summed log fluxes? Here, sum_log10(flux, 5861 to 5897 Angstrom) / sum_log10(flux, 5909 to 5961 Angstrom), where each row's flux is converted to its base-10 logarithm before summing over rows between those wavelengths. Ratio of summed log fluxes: 0.68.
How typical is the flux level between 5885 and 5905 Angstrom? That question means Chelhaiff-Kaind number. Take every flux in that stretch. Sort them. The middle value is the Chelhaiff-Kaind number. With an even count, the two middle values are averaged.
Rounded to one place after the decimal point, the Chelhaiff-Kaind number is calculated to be 47.9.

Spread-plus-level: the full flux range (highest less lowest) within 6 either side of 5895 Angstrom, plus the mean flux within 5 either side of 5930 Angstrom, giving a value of 70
